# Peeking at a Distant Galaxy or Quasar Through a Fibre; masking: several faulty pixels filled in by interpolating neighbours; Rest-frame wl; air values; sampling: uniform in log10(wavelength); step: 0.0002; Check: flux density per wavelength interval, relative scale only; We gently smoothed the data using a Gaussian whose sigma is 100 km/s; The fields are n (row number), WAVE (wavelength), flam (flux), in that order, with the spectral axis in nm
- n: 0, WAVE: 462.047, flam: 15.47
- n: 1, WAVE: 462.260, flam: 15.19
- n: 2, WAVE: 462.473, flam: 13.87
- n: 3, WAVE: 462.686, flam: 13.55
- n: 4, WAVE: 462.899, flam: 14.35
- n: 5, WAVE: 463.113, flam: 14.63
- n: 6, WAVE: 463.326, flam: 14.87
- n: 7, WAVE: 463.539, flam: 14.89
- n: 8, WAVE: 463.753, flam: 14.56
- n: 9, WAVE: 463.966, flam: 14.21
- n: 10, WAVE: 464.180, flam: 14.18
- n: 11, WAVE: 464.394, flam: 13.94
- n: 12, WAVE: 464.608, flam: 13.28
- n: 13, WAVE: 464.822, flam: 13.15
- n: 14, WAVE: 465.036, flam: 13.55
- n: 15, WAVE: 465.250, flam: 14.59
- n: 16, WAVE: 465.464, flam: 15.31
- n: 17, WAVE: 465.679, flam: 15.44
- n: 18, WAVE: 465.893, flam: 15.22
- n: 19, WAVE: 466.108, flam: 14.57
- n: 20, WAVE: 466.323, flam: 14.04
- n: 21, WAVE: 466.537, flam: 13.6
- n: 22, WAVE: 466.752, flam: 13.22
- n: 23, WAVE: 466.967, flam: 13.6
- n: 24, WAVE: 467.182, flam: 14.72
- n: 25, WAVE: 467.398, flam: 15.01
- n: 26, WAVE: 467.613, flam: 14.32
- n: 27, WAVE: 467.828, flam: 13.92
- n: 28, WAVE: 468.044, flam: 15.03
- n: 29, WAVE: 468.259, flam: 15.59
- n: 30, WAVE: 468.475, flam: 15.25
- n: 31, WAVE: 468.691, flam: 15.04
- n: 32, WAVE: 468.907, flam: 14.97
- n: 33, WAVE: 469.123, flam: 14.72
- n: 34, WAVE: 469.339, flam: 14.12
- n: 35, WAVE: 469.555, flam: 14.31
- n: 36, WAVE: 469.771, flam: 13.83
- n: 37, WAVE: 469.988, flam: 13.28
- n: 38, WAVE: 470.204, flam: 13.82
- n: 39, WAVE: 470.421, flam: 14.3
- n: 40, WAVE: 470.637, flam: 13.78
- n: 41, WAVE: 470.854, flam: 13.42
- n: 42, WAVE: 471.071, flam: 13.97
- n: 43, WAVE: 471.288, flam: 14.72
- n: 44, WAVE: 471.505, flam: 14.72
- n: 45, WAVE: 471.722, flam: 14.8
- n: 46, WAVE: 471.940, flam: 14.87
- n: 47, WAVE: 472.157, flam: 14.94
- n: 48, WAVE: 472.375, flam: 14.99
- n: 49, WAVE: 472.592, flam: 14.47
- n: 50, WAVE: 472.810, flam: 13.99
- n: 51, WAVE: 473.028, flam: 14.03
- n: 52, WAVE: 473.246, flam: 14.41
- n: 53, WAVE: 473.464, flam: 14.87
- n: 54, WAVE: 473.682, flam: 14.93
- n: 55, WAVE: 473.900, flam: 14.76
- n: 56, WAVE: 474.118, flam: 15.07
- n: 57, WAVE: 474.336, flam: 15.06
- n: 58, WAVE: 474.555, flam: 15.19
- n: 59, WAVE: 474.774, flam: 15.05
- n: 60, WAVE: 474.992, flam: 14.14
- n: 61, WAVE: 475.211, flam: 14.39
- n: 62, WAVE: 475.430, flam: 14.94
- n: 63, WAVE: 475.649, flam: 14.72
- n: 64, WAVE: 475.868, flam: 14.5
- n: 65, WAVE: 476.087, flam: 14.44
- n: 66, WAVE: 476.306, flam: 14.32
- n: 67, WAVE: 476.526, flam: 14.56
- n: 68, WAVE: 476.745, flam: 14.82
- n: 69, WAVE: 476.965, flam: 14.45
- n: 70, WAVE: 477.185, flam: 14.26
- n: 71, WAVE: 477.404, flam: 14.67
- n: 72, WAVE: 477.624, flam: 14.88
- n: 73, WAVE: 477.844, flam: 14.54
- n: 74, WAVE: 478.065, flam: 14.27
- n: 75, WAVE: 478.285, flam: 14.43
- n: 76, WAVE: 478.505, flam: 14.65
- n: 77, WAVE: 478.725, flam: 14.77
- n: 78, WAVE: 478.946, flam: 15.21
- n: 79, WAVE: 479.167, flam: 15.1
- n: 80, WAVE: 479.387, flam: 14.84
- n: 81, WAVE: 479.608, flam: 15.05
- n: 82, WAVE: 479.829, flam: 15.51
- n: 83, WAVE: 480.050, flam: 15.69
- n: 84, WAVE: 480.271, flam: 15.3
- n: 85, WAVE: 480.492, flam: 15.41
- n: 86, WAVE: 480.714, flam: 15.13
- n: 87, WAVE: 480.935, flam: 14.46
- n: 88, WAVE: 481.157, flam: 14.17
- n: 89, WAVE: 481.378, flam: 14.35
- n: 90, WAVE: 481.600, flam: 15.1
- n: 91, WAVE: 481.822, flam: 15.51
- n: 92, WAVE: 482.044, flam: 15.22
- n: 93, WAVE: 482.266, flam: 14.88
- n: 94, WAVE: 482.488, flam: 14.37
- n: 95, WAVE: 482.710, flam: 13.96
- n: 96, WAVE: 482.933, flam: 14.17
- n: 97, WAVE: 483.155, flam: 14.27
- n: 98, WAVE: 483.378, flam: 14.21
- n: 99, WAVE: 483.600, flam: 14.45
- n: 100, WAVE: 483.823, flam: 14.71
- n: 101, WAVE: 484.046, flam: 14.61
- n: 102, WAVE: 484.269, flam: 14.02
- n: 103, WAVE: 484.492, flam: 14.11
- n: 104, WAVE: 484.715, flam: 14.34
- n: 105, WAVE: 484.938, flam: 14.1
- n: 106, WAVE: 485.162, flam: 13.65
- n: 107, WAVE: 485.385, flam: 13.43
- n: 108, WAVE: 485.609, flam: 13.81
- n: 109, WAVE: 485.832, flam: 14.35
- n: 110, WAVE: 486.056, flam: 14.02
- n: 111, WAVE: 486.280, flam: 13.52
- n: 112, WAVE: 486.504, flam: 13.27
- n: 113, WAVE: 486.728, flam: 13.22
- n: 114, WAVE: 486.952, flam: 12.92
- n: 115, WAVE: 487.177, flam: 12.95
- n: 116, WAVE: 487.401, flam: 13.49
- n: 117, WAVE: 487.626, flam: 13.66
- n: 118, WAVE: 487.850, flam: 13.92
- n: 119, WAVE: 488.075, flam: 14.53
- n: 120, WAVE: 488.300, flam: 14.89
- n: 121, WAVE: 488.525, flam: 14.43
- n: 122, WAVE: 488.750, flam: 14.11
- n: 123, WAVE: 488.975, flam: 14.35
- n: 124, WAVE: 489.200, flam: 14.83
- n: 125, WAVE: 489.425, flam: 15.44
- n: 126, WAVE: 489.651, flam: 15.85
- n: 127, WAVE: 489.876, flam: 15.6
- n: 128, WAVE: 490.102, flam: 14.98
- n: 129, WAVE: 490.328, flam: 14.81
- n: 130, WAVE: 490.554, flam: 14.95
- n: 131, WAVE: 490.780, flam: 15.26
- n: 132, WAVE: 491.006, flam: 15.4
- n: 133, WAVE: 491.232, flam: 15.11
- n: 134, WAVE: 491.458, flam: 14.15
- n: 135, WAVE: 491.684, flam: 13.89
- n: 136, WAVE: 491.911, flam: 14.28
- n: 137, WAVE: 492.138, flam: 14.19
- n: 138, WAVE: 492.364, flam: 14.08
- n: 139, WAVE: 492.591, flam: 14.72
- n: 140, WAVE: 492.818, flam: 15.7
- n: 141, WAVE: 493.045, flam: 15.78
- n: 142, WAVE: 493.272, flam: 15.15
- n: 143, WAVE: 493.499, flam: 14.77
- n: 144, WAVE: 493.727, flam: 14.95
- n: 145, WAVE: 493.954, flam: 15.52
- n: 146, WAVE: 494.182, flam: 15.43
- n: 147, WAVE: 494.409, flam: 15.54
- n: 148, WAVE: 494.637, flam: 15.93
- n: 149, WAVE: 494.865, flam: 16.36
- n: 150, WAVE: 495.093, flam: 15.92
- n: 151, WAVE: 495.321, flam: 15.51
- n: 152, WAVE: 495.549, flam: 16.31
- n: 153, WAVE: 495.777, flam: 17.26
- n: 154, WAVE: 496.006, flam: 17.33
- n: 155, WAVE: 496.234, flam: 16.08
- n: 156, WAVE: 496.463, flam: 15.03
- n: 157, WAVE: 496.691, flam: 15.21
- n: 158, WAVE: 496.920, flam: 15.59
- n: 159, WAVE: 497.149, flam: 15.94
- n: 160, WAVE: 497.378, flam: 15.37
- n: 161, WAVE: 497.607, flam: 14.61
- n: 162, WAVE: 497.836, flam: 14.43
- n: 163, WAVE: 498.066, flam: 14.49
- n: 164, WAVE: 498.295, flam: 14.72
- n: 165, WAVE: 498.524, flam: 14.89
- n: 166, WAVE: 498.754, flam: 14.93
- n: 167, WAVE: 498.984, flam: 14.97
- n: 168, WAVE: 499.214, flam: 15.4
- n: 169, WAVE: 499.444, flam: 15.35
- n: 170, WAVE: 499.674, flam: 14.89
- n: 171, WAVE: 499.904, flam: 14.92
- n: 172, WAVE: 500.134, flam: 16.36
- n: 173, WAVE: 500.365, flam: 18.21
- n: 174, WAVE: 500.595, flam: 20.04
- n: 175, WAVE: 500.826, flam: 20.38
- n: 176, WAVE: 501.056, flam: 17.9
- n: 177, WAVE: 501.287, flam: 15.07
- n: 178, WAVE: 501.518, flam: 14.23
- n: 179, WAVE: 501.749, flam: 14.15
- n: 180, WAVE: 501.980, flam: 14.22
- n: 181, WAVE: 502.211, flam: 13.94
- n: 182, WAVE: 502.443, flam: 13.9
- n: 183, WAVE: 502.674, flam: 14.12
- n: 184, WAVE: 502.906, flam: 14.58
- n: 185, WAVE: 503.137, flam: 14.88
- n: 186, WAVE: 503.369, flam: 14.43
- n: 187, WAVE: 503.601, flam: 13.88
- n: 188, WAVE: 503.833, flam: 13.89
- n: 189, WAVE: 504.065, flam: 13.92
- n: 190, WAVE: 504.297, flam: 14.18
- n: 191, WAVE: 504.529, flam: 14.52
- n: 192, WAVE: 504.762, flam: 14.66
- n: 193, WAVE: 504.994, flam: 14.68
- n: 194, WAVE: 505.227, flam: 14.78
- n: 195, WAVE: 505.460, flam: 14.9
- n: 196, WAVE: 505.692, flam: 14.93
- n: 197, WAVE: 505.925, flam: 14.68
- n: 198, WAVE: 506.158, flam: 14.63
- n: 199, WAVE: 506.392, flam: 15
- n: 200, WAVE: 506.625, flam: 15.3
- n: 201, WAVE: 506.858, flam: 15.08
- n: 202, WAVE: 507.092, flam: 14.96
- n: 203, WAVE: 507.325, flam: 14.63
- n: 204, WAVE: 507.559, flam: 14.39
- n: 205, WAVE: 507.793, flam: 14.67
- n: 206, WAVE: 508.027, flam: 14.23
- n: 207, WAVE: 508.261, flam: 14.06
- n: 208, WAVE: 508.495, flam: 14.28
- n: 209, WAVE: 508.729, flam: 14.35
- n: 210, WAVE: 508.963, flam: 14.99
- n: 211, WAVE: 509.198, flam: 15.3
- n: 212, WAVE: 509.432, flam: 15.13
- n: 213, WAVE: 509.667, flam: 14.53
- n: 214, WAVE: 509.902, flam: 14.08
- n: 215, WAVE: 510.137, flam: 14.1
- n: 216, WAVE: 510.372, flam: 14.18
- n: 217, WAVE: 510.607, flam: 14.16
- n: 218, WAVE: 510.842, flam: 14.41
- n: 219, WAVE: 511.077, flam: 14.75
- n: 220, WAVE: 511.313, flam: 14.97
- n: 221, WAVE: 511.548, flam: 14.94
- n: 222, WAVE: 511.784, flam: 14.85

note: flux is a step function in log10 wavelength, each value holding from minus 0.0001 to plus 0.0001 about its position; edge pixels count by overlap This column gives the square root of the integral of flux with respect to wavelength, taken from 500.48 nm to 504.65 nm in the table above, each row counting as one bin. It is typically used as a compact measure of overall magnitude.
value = 7.94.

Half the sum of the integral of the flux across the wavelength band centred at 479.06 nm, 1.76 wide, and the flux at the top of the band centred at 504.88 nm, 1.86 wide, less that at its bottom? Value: 13.7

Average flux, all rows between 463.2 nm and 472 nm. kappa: 14.4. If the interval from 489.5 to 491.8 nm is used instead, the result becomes 15.0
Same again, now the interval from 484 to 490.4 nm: 14.2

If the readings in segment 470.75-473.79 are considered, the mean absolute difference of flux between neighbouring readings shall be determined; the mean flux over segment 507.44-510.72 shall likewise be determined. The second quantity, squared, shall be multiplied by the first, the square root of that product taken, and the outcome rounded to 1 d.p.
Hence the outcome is 7.5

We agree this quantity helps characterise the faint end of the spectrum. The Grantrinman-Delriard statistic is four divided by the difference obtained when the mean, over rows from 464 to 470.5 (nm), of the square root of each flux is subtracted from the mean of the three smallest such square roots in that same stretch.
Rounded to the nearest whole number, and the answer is -27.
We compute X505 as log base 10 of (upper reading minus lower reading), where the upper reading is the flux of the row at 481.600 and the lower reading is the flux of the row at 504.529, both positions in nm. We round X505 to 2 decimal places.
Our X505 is -0.24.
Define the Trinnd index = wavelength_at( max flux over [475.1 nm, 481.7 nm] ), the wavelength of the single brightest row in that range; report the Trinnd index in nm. 480.050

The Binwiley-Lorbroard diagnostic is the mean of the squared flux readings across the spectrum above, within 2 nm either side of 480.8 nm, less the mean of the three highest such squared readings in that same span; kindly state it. -18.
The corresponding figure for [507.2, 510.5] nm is -19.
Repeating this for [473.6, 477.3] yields -13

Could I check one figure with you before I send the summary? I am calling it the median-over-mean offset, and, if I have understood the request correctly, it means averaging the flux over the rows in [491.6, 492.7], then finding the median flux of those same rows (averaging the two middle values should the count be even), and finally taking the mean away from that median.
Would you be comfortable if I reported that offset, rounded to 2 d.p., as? -0.04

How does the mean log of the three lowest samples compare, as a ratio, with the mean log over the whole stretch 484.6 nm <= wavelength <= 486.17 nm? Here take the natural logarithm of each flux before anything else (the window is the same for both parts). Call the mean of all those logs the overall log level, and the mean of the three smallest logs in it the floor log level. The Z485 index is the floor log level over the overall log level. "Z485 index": 0.991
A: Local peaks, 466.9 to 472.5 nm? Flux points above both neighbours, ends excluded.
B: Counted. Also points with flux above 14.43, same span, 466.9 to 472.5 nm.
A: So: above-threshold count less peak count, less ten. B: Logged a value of 0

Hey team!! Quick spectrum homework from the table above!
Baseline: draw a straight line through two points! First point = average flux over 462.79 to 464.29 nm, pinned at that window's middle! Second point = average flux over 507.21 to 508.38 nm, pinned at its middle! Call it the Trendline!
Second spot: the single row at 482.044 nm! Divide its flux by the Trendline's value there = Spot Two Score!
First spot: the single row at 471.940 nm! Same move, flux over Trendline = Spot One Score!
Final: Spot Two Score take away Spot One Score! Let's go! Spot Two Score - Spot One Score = 0.026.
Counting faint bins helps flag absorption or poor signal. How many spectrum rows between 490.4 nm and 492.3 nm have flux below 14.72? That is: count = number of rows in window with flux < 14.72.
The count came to 4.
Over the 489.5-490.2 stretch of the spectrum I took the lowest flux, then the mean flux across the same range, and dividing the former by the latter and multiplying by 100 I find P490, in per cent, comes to 96.8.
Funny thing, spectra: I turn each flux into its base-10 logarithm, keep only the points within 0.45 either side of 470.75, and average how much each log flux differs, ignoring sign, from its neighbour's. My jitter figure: 0.015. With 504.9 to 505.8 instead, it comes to 0.002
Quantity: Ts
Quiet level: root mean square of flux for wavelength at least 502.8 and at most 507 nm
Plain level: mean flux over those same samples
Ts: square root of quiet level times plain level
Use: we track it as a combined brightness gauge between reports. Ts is 14.6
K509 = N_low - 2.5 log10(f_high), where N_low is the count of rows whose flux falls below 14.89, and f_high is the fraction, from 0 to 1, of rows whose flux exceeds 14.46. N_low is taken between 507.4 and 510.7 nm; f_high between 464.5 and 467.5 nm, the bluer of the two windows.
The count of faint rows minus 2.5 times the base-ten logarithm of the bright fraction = 12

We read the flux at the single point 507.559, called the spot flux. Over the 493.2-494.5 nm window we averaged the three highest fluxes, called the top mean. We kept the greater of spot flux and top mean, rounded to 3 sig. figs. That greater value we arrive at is 15.5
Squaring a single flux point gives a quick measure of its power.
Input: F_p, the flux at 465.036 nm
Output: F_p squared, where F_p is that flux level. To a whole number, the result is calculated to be 184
